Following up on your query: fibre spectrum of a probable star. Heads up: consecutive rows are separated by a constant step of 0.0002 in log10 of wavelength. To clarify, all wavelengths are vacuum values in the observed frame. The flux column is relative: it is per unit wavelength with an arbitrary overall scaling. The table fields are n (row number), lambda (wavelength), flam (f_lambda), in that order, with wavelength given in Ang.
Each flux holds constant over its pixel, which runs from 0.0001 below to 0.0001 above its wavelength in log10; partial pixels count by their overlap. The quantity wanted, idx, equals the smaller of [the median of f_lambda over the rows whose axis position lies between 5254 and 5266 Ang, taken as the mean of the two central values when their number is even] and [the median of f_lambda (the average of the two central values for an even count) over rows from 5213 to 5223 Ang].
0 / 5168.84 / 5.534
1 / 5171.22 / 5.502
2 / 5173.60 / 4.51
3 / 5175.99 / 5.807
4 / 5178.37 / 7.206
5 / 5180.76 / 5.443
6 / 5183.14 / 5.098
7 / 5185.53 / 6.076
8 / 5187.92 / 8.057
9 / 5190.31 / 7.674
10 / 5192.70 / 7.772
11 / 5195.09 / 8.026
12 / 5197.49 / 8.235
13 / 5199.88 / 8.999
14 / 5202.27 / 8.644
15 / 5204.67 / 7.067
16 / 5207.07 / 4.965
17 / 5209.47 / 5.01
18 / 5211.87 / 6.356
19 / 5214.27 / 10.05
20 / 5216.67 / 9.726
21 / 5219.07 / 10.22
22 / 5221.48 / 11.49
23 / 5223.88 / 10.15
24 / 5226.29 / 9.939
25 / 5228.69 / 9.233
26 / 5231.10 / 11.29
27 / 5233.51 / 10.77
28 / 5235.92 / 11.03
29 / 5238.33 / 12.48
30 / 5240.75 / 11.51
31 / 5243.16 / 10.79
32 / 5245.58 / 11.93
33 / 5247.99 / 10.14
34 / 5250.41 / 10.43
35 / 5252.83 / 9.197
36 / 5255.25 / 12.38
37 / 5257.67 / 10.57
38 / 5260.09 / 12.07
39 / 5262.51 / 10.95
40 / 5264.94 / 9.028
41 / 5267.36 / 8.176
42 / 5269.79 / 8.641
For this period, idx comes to 10.1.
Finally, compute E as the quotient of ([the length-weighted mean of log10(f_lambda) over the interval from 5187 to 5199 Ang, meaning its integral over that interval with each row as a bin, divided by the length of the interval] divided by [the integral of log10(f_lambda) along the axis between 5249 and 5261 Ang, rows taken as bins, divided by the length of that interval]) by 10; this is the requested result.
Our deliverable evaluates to 0.087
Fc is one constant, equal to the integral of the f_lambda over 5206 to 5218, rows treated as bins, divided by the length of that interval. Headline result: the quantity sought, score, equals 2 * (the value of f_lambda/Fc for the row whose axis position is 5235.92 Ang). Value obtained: 3.0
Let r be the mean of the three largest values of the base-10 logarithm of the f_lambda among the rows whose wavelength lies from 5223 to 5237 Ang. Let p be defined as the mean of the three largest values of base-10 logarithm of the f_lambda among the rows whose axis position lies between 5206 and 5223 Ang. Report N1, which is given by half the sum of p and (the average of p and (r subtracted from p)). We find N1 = 0.76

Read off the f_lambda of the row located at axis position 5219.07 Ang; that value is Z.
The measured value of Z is 10.22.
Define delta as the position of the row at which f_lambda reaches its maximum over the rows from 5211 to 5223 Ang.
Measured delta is 5221.48 Ang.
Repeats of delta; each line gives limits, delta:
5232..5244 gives 5238.33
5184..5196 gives 5187.92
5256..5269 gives 5260.09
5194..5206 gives 5199.88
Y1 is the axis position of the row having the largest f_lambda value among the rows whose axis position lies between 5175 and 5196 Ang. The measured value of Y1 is 5187.92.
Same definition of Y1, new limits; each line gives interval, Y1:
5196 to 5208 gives 5199.88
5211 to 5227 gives 5221.48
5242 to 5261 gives 5255.25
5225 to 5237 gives 5231.10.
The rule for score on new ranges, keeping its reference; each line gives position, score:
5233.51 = 3.0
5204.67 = 1.9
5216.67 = 2.7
